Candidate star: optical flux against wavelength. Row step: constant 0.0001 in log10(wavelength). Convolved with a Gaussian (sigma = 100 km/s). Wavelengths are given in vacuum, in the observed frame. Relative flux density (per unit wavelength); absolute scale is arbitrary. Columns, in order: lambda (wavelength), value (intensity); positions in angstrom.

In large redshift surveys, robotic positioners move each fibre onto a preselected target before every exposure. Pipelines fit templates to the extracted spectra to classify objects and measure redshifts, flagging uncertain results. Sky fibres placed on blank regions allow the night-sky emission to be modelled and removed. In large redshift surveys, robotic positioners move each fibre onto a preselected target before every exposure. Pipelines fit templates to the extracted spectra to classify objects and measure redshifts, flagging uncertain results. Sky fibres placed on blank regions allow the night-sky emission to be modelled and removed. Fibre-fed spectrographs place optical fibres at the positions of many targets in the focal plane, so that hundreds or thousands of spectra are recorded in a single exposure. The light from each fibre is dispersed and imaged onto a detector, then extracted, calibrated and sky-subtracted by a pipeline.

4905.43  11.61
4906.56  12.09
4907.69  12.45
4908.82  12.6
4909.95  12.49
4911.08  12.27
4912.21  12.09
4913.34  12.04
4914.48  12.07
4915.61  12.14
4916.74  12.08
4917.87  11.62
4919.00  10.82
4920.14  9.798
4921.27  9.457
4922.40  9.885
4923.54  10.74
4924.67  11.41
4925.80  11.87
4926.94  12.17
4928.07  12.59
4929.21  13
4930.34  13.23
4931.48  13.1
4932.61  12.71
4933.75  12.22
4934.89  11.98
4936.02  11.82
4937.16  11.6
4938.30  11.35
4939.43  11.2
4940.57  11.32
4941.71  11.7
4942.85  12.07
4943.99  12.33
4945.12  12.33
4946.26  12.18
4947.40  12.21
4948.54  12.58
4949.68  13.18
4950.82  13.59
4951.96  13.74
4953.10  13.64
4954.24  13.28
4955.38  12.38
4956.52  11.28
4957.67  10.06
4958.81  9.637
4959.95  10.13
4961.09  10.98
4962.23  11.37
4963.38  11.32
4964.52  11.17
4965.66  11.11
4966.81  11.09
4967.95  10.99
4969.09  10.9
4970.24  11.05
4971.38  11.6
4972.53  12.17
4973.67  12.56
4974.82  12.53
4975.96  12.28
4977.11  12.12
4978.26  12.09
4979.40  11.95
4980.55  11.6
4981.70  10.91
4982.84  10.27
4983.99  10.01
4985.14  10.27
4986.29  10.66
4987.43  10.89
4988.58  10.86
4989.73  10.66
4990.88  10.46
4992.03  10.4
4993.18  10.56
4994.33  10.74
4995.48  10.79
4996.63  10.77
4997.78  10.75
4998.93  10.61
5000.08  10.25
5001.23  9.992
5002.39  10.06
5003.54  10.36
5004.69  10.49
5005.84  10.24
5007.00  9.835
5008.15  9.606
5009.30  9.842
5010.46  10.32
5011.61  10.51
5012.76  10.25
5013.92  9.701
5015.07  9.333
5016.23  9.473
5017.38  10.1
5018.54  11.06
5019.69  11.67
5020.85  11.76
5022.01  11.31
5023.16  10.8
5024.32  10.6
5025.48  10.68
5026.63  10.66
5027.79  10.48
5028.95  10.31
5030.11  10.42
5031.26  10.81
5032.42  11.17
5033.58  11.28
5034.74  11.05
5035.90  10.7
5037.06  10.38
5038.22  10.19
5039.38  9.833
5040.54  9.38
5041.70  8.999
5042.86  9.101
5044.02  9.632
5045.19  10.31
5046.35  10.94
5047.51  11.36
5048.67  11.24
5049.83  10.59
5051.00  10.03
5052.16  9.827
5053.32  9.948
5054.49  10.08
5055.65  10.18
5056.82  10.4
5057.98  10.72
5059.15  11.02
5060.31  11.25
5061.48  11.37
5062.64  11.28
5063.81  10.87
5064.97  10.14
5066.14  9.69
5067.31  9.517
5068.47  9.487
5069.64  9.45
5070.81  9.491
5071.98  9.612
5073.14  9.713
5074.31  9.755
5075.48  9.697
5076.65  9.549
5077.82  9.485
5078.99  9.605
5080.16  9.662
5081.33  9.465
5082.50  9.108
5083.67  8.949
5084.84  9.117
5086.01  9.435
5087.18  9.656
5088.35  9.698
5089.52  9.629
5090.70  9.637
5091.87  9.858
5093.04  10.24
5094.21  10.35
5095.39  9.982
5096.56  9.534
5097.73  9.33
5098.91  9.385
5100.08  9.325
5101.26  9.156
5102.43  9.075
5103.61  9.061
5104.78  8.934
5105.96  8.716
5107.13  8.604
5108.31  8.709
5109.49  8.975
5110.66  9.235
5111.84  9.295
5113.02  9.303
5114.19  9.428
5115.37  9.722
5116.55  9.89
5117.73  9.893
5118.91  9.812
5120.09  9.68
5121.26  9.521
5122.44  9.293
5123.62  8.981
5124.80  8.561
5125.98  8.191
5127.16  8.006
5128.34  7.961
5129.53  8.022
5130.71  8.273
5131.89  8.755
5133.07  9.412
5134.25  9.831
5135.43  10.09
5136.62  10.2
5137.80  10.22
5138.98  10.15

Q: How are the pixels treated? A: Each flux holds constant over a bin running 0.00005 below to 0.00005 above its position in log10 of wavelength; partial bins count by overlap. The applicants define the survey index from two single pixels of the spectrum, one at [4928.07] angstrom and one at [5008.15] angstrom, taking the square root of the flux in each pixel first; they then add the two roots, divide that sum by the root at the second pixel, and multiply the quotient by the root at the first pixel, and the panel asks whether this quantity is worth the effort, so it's 7.6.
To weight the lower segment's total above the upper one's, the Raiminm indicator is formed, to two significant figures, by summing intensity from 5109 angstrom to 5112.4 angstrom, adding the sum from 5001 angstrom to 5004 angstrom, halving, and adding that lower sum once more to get 59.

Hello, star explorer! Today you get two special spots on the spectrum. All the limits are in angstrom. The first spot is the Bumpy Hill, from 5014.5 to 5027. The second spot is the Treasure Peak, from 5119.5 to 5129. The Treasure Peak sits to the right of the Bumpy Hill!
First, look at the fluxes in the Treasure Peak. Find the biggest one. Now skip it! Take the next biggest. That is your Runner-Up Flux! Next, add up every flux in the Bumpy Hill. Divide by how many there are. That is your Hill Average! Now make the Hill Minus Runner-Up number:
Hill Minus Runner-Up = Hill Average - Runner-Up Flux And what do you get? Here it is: 1.16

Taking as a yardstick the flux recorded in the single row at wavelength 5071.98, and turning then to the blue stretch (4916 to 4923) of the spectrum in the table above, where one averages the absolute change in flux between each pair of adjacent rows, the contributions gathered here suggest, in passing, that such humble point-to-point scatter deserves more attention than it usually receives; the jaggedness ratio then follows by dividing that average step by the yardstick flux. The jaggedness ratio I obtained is 0.063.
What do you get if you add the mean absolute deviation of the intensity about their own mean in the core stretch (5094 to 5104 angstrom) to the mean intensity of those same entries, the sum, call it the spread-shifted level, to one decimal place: 9.8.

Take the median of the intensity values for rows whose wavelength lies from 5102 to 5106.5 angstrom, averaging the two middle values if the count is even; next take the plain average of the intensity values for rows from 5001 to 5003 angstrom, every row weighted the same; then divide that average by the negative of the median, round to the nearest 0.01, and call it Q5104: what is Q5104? -1.11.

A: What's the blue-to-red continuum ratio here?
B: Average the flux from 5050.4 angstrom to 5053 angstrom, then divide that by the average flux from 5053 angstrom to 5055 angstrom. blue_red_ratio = 0.99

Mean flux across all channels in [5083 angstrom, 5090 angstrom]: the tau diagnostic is 9.4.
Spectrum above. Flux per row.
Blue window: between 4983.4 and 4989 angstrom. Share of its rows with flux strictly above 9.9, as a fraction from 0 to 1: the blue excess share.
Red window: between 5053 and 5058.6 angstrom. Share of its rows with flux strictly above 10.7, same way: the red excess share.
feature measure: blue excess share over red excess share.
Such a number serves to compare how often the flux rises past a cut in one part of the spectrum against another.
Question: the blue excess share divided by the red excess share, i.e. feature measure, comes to 5.0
